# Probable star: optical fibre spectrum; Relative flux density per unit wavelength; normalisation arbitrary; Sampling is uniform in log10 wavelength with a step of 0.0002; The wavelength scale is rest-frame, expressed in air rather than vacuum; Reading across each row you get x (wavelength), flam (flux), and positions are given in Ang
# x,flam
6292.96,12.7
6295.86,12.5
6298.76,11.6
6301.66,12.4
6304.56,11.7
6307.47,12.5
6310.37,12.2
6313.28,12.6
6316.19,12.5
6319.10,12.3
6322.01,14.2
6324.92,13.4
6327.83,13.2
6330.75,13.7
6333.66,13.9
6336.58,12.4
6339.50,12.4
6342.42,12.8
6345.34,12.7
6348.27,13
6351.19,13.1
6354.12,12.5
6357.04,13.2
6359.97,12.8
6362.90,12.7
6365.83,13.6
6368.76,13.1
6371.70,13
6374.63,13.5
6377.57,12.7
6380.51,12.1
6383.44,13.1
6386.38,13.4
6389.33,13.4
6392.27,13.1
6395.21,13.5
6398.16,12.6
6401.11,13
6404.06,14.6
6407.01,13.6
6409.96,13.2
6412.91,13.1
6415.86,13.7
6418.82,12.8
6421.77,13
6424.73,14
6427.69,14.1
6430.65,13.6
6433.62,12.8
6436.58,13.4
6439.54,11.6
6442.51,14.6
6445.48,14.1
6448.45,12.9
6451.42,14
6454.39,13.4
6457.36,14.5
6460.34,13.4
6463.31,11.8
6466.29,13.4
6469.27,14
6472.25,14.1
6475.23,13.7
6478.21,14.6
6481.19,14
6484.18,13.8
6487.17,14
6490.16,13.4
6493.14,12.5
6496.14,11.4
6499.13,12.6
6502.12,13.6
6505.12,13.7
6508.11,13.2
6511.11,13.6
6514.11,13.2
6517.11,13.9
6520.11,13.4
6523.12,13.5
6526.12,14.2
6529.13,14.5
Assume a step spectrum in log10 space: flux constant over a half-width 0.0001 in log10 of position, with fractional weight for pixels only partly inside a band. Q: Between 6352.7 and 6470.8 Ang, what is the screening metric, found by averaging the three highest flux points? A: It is 14.6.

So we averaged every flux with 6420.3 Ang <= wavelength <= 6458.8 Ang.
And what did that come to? 13.5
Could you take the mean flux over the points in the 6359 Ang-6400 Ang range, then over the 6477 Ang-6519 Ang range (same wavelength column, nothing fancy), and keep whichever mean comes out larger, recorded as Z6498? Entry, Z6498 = 13.4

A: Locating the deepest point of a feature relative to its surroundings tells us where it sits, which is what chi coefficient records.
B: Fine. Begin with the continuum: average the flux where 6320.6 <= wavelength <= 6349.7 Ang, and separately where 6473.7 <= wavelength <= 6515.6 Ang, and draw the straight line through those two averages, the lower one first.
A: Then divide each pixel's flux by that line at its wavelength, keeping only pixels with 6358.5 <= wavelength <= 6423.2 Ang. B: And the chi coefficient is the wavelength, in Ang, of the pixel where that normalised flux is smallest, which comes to 6380.51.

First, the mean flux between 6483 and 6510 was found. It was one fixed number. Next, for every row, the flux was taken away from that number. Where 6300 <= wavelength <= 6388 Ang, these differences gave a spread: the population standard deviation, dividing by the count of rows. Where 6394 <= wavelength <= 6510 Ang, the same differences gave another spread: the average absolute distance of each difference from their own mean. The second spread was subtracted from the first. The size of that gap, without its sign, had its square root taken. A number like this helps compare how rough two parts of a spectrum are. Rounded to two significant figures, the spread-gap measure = 0.17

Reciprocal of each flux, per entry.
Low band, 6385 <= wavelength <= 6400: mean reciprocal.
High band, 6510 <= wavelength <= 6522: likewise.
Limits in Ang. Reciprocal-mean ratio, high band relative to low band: 0.98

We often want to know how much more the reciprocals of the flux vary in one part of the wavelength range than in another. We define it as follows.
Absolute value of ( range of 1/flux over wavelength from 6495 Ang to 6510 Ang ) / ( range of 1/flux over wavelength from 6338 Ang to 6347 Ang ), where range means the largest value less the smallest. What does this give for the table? 5.8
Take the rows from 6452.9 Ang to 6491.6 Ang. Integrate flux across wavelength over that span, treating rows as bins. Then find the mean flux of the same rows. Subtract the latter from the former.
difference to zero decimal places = 517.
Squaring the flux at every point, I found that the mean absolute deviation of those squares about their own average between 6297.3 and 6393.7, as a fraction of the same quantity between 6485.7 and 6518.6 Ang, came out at 0.86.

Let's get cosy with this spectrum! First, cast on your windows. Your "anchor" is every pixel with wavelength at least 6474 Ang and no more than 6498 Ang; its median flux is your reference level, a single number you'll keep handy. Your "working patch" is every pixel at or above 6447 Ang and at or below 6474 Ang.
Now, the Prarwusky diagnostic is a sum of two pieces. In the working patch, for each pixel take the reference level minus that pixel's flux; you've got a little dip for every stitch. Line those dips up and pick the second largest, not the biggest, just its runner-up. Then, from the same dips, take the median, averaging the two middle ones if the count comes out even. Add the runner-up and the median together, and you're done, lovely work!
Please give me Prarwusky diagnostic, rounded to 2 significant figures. 1.2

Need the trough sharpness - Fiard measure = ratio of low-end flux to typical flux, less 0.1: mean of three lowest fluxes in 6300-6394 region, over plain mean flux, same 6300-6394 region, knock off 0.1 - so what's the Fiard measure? 0.83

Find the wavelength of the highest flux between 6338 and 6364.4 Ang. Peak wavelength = 6357.04 Ang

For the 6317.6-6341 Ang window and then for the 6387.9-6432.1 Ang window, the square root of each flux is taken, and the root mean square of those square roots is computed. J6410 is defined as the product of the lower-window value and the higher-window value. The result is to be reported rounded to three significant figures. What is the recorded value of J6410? 13.3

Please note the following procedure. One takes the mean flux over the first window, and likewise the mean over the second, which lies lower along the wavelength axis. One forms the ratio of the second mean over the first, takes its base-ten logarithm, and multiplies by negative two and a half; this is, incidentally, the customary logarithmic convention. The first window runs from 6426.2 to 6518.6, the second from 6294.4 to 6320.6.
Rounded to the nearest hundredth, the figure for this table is 0.10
